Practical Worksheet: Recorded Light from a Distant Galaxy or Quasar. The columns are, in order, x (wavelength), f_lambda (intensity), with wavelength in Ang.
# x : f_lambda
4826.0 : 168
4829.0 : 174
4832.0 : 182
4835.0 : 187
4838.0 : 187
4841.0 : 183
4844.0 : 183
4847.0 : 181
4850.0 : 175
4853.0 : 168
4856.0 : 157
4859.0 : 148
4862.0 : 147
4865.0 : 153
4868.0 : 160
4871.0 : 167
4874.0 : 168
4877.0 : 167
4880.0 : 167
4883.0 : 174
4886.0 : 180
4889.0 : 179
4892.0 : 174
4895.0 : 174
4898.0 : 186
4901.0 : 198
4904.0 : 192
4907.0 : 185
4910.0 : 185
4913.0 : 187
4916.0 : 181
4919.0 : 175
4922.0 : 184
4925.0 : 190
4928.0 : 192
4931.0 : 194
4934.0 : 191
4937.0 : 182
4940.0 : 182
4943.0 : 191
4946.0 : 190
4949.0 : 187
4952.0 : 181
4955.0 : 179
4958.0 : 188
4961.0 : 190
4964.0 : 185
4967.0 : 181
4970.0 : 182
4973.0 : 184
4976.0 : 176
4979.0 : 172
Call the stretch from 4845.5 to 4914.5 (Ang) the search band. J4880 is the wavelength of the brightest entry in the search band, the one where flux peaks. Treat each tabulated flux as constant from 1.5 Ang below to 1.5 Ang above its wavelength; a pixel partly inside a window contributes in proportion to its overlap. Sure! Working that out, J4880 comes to 4901.0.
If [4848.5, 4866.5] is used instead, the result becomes 4850.0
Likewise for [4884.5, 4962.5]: 4901.0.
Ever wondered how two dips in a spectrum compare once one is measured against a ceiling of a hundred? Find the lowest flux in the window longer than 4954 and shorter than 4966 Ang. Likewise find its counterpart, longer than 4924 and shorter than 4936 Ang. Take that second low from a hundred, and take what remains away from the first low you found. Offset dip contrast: 269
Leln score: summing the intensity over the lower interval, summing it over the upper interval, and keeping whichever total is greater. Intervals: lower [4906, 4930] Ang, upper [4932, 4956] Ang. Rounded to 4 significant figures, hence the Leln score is 1483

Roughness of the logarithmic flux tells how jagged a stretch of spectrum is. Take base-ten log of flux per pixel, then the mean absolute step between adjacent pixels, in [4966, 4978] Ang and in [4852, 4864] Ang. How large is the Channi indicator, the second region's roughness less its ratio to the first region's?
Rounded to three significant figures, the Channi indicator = -2.17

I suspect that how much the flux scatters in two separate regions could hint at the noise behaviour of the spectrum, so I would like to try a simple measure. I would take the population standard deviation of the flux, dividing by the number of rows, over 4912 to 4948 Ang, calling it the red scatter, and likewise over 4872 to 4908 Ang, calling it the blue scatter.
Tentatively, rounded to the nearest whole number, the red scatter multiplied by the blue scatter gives 52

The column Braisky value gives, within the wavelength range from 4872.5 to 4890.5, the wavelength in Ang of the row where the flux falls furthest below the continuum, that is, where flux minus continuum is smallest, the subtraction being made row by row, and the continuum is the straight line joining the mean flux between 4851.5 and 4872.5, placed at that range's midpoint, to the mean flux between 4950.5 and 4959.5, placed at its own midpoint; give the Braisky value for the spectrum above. 4880.0 Ang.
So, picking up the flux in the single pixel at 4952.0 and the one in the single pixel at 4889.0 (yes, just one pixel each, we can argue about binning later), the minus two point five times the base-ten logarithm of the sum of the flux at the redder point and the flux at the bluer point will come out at -6.39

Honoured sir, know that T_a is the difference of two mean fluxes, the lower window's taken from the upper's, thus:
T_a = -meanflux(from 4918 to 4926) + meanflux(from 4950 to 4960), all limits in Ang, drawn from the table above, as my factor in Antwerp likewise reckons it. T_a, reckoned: 0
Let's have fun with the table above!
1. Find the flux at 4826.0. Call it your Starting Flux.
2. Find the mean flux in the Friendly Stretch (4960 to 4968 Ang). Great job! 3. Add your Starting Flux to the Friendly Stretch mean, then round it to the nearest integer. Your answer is 353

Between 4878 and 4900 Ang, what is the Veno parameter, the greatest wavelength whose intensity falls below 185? 4895.0 Ang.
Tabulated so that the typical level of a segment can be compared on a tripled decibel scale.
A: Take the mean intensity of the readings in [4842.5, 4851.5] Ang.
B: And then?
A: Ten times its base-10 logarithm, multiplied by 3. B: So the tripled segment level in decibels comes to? 67.6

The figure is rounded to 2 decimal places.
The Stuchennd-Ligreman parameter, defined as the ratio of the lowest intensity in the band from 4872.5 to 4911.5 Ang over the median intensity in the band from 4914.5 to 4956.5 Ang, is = 0.90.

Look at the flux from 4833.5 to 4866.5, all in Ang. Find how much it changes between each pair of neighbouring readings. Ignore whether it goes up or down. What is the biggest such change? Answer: 11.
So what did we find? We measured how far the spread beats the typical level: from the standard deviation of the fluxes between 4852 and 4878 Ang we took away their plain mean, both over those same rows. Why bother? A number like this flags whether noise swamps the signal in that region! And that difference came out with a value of -151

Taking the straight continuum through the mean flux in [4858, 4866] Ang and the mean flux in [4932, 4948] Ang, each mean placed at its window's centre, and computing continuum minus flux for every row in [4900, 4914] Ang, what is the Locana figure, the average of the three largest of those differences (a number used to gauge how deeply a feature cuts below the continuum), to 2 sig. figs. -13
